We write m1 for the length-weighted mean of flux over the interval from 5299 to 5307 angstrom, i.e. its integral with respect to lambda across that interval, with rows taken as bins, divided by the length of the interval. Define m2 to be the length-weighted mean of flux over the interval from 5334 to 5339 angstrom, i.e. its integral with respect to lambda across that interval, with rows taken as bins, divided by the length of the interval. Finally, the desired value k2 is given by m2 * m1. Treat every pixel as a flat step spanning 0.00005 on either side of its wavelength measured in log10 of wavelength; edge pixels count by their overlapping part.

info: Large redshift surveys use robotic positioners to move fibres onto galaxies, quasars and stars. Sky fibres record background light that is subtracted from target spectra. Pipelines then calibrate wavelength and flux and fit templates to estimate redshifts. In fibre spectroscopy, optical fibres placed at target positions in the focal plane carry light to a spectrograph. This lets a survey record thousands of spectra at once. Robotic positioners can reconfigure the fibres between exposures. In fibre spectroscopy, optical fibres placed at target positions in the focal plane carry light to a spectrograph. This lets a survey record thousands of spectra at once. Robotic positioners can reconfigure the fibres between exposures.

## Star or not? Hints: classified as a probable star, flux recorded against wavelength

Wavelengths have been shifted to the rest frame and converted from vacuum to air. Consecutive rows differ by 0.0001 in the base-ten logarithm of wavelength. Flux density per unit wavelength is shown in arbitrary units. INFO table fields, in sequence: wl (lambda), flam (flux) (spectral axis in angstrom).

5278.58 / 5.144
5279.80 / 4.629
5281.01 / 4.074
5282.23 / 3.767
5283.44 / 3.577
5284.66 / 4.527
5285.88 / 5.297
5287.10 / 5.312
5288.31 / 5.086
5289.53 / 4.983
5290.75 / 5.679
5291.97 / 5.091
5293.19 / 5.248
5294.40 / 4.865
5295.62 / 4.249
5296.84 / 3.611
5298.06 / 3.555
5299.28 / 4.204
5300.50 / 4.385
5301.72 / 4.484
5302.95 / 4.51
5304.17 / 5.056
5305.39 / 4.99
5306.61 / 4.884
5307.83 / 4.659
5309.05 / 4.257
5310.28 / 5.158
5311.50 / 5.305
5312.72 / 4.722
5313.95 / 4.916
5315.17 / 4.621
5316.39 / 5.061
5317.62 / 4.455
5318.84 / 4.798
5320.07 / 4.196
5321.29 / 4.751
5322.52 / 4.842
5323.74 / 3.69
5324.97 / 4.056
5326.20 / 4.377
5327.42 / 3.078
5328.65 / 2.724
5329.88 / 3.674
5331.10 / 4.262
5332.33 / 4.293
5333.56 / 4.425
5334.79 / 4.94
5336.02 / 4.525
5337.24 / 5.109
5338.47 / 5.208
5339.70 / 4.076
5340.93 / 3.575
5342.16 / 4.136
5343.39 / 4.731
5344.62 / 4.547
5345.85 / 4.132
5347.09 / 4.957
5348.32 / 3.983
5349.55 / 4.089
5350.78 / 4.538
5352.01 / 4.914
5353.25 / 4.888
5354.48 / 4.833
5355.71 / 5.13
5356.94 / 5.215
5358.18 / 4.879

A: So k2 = 22.9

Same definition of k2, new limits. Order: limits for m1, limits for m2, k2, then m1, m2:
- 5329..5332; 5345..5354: 17.5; 3.89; 4.50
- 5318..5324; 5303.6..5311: 21.8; 4.50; 4.84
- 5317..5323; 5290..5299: 21.2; 4.60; 4.61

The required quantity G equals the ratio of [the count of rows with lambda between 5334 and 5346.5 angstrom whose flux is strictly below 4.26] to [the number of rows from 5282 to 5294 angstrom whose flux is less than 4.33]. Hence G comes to 2.0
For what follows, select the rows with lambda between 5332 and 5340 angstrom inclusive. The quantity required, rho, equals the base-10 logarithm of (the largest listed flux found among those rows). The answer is 0.717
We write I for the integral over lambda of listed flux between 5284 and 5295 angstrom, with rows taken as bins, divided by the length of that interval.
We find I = 5.1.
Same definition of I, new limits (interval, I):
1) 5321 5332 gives 3.9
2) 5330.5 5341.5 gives 4.5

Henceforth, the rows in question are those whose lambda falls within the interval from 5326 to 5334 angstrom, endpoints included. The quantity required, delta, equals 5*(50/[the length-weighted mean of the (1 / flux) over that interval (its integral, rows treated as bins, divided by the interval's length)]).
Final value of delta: 917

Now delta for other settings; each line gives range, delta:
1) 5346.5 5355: 1140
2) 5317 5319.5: 1156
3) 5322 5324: 1063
